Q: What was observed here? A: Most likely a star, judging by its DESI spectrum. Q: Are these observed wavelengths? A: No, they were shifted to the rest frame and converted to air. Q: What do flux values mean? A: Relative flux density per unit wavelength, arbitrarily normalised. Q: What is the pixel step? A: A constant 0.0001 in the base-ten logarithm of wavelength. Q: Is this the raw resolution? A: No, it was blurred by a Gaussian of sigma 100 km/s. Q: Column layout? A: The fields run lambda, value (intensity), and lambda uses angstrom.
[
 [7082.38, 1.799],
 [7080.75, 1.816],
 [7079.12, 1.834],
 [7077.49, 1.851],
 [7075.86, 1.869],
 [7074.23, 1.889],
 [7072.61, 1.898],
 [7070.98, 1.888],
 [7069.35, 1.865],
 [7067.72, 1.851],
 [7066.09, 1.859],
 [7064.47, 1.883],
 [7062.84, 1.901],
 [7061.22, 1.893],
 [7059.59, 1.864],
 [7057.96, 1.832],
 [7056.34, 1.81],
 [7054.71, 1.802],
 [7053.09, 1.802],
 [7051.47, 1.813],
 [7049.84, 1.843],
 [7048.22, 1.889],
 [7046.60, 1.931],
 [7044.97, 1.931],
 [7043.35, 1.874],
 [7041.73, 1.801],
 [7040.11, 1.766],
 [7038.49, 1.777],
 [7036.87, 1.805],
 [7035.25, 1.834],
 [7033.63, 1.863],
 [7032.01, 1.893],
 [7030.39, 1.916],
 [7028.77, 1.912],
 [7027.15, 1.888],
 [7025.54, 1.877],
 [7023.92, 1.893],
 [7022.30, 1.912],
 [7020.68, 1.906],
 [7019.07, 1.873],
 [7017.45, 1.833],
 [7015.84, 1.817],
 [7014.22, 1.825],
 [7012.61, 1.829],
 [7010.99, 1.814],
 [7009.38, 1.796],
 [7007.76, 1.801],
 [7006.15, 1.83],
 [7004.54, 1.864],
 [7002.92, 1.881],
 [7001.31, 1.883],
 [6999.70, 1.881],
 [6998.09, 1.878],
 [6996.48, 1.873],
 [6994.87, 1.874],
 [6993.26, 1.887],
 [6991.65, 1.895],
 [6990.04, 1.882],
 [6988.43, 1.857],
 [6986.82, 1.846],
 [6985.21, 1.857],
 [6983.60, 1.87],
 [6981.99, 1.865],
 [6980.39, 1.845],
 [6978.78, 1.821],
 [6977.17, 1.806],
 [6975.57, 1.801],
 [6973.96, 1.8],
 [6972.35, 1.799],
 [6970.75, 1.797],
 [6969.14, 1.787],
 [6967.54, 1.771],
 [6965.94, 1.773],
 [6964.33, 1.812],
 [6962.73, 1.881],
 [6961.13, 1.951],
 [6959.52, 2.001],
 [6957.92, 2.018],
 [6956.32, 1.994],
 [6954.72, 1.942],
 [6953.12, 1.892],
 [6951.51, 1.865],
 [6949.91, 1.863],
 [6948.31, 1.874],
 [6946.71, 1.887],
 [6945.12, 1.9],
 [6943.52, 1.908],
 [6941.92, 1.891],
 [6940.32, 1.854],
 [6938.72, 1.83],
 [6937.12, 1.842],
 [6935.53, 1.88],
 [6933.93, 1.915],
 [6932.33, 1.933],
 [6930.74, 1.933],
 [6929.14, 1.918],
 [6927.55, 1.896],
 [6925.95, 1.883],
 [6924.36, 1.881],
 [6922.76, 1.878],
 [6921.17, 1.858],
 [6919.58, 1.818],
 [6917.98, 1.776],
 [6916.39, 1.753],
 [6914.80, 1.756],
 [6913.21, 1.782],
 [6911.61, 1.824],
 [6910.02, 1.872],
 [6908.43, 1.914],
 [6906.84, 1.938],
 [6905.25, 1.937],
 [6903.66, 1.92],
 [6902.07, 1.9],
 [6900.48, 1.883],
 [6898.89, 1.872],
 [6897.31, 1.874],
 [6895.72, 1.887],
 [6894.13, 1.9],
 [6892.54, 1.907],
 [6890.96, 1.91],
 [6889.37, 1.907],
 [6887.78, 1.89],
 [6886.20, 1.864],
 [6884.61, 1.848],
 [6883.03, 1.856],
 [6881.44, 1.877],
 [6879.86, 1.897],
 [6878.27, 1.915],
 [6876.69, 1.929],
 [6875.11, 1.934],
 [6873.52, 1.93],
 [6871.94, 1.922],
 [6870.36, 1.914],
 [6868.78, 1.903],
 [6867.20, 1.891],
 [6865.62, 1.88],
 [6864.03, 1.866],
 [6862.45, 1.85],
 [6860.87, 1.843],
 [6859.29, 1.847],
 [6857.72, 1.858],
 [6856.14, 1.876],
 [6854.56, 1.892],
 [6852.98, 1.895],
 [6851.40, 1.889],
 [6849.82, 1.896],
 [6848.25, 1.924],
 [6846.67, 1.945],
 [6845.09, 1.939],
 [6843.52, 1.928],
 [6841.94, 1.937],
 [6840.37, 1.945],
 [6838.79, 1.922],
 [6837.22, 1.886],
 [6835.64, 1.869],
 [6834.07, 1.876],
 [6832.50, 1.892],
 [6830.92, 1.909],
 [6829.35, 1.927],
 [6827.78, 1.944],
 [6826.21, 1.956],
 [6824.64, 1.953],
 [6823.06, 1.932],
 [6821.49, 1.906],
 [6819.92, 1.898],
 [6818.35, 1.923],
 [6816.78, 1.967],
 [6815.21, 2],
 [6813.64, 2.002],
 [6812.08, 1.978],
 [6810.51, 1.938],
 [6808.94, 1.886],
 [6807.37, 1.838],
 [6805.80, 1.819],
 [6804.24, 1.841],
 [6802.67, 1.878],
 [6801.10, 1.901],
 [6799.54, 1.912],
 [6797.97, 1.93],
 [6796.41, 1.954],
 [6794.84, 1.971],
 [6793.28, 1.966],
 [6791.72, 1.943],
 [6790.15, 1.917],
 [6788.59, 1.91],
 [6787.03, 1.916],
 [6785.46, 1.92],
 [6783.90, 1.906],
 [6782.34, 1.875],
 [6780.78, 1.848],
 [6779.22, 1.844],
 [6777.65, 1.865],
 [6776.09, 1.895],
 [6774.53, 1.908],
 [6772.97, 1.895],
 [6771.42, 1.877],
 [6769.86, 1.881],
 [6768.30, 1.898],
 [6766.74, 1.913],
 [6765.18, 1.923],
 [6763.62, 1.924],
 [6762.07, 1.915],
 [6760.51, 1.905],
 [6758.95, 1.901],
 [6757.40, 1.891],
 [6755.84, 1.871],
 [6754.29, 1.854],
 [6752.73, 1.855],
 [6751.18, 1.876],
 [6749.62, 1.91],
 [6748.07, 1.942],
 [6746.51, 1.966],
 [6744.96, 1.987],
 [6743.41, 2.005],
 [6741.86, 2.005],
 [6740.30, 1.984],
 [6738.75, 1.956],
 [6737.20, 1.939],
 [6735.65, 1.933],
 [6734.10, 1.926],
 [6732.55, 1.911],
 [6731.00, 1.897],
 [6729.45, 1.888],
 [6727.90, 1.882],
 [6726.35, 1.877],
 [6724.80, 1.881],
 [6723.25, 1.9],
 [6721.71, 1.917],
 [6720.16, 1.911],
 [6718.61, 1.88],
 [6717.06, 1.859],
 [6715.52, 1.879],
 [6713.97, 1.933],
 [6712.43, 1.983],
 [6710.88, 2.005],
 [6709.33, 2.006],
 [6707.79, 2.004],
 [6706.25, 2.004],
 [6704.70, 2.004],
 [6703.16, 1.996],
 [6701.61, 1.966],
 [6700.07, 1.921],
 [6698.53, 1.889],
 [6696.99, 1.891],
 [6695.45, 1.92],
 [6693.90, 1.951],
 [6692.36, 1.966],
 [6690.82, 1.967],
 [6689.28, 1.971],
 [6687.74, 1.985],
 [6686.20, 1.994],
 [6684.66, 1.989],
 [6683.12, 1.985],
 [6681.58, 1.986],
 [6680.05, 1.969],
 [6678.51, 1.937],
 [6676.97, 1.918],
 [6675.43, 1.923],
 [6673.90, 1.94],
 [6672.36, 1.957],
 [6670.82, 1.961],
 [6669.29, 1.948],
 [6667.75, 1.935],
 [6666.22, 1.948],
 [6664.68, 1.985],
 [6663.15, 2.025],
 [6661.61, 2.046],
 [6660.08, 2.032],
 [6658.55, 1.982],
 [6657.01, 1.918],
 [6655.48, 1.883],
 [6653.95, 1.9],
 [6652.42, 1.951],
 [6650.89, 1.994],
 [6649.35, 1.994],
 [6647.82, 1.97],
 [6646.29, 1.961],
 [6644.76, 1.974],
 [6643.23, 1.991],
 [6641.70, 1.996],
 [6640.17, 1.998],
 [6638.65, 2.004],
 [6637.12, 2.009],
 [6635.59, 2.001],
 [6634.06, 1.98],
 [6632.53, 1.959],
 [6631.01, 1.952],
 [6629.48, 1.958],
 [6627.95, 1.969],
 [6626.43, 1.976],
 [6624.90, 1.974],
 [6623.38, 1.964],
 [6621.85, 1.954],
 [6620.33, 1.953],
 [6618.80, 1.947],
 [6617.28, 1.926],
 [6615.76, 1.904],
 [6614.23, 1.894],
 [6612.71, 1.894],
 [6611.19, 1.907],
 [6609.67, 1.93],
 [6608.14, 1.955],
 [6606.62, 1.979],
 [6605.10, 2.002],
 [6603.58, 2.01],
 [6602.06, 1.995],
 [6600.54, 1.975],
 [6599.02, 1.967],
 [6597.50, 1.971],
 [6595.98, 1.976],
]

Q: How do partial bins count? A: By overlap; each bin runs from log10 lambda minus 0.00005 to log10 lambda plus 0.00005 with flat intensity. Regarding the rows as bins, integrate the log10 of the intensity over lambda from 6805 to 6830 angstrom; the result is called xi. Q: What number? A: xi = 7.13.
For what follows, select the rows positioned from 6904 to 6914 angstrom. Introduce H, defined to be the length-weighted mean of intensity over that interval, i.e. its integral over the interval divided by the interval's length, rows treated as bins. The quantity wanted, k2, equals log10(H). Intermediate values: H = 1.88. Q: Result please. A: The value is 0.274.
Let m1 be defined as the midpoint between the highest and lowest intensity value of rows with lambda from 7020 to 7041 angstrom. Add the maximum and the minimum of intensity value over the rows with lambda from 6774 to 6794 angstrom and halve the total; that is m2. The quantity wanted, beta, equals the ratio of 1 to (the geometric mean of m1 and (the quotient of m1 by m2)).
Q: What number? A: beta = 0.750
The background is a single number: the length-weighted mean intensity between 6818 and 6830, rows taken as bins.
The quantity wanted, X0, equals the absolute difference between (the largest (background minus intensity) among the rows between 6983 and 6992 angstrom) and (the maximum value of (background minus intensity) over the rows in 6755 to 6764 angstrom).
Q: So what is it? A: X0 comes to 0.025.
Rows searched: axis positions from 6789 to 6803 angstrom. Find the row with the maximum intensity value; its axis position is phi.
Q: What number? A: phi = 6794.84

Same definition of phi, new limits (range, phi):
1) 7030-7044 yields 7030.39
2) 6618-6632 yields 6626.43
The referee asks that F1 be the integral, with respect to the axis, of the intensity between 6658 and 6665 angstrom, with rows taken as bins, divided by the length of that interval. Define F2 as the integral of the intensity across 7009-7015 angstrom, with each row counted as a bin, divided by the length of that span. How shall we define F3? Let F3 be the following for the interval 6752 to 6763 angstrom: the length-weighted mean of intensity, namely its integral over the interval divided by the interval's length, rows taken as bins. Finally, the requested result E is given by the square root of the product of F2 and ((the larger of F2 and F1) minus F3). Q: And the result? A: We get 0.491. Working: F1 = 2.02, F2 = 1.82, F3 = 1.89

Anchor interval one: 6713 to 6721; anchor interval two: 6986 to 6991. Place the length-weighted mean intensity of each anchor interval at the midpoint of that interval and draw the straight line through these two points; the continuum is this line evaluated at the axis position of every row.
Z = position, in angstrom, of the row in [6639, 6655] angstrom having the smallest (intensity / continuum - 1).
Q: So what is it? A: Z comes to 6653.95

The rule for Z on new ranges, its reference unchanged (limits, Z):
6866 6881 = 6867.20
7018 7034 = 7033.63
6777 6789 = 6779.22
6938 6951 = 6938.72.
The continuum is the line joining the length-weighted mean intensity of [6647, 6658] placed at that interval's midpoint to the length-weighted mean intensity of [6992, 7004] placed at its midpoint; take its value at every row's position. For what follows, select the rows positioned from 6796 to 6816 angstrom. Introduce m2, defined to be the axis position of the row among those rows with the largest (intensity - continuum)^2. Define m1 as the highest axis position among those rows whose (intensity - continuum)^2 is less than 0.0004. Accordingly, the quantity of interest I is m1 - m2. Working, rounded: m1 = 6801.10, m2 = 6805.80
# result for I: -4.7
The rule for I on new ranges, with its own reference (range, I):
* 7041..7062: 17.9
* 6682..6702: 13.9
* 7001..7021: 9.7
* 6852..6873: 11.1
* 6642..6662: -9.2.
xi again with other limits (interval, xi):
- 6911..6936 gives 6.70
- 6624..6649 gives 7.42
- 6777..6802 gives 7.03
